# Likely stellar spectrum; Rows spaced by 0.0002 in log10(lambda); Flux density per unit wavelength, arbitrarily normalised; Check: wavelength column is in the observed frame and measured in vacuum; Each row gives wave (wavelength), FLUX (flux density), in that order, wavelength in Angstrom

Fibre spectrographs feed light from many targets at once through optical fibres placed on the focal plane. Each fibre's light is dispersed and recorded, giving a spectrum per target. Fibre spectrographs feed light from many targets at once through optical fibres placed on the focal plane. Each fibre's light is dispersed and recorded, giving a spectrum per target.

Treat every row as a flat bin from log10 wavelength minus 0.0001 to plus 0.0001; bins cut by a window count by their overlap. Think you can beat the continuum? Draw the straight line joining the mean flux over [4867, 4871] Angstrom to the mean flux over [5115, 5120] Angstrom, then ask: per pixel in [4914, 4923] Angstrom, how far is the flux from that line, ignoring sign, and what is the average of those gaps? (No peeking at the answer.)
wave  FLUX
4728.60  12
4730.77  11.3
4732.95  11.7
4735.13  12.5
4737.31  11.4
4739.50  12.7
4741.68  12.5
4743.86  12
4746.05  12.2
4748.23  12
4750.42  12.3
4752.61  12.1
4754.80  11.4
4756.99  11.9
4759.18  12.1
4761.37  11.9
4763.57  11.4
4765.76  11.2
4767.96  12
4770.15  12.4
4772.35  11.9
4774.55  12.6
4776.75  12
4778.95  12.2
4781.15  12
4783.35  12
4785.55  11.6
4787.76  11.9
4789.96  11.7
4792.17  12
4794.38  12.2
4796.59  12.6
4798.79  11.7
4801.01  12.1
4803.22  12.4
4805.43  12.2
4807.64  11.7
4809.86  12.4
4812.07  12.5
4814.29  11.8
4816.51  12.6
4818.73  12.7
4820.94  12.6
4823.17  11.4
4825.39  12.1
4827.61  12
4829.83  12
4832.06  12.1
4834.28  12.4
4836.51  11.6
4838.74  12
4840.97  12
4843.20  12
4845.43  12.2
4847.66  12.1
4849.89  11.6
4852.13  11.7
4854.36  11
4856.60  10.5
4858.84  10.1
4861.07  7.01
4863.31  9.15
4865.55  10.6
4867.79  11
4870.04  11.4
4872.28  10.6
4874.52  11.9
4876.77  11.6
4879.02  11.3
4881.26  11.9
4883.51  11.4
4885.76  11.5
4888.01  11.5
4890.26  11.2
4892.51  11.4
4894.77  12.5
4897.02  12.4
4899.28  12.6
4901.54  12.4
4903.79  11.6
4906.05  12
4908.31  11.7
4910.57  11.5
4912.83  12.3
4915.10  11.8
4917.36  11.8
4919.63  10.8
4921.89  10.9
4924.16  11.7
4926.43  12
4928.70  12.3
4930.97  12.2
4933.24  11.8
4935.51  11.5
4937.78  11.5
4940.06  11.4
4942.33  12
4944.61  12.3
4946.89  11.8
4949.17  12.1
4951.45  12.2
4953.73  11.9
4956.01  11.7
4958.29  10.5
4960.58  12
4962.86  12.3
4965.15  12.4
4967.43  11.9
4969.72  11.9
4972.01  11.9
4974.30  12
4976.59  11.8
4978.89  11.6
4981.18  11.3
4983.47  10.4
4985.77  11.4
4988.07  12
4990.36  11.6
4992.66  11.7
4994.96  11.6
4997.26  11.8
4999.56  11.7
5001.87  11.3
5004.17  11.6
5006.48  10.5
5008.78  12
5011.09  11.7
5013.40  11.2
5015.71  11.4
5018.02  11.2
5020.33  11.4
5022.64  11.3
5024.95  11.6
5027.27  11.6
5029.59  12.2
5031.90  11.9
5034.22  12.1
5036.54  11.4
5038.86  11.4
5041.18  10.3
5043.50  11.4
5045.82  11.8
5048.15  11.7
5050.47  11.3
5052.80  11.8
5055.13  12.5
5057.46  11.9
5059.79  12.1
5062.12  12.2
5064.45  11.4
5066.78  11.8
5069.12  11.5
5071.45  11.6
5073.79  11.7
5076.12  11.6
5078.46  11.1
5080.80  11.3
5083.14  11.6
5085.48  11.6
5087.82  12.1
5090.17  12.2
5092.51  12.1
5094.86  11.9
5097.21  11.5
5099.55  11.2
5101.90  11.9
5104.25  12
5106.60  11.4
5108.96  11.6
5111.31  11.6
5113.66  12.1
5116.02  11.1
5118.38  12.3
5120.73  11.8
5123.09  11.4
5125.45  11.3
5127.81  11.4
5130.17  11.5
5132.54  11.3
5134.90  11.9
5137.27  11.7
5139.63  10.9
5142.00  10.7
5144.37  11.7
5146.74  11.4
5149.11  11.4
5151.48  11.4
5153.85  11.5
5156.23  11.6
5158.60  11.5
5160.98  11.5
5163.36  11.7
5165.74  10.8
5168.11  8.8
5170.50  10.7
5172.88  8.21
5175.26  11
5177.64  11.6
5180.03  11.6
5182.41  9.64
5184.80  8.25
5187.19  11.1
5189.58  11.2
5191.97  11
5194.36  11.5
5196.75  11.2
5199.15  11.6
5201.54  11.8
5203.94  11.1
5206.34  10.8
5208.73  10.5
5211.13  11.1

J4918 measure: 0.48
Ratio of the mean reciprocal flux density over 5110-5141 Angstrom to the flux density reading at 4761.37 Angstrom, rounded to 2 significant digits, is 0.0073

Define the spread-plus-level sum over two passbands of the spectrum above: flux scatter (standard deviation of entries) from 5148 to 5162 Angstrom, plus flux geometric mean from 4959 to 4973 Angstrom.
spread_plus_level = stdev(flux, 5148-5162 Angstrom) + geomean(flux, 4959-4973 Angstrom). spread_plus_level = 12.1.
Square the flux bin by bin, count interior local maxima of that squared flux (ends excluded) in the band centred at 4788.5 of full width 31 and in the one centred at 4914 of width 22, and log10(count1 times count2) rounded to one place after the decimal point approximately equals 0.8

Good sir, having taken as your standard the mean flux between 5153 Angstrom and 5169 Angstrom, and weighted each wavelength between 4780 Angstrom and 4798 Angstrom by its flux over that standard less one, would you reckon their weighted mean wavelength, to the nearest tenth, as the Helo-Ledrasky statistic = 4789.8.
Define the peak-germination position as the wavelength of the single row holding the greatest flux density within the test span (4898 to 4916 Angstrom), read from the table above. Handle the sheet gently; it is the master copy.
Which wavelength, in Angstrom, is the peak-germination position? 4899.28 Angstrom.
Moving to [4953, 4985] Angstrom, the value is 4965.15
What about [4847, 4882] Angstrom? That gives 4847.66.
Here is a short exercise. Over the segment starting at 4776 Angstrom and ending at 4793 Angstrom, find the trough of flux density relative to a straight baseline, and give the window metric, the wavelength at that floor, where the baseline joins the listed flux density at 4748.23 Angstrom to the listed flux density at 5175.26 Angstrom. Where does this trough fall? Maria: 4785.55 Angstrom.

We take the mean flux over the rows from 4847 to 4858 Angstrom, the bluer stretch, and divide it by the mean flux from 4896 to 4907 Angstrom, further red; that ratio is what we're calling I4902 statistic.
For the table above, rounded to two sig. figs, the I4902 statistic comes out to 0.93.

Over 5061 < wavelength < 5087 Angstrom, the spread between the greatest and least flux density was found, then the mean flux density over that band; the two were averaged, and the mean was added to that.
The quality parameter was 17.9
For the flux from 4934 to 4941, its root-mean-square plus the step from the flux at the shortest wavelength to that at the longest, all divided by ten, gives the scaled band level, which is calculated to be 1.14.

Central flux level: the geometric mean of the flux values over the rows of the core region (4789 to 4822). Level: 12.2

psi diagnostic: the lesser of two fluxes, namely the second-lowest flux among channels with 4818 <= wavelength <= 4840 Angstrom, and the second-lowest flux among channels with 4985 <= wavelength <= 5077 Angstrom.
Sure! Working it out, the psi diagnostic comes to 10.5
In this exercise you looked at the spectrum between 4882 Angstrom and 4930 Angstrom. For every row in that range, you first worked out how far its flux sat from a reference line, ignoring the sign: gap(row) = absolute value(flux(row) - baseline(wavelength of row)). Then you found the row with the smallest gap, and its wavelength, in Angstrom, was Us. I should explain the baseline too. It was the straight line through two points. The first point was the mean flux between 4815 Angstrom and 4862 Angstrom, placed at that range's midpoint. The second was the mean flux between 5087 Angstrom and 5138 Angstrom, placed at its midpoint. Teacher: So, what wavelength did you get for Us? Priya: 4903.79 Angstrom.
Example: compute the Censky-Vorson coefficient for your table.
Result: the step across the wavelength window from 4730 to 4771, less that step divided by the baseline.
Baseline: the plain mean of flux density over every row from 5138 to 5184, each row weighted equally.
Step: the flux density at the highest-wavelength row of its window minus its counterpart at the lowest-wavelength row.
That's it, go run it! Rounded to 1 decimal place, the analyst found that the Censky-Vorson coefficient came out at 1.0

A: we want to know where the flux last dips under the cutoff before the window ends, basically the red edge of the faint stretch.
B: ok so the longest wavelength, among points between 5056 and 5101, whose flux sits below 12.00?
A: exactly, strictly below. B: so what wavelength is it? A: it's 5099.55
